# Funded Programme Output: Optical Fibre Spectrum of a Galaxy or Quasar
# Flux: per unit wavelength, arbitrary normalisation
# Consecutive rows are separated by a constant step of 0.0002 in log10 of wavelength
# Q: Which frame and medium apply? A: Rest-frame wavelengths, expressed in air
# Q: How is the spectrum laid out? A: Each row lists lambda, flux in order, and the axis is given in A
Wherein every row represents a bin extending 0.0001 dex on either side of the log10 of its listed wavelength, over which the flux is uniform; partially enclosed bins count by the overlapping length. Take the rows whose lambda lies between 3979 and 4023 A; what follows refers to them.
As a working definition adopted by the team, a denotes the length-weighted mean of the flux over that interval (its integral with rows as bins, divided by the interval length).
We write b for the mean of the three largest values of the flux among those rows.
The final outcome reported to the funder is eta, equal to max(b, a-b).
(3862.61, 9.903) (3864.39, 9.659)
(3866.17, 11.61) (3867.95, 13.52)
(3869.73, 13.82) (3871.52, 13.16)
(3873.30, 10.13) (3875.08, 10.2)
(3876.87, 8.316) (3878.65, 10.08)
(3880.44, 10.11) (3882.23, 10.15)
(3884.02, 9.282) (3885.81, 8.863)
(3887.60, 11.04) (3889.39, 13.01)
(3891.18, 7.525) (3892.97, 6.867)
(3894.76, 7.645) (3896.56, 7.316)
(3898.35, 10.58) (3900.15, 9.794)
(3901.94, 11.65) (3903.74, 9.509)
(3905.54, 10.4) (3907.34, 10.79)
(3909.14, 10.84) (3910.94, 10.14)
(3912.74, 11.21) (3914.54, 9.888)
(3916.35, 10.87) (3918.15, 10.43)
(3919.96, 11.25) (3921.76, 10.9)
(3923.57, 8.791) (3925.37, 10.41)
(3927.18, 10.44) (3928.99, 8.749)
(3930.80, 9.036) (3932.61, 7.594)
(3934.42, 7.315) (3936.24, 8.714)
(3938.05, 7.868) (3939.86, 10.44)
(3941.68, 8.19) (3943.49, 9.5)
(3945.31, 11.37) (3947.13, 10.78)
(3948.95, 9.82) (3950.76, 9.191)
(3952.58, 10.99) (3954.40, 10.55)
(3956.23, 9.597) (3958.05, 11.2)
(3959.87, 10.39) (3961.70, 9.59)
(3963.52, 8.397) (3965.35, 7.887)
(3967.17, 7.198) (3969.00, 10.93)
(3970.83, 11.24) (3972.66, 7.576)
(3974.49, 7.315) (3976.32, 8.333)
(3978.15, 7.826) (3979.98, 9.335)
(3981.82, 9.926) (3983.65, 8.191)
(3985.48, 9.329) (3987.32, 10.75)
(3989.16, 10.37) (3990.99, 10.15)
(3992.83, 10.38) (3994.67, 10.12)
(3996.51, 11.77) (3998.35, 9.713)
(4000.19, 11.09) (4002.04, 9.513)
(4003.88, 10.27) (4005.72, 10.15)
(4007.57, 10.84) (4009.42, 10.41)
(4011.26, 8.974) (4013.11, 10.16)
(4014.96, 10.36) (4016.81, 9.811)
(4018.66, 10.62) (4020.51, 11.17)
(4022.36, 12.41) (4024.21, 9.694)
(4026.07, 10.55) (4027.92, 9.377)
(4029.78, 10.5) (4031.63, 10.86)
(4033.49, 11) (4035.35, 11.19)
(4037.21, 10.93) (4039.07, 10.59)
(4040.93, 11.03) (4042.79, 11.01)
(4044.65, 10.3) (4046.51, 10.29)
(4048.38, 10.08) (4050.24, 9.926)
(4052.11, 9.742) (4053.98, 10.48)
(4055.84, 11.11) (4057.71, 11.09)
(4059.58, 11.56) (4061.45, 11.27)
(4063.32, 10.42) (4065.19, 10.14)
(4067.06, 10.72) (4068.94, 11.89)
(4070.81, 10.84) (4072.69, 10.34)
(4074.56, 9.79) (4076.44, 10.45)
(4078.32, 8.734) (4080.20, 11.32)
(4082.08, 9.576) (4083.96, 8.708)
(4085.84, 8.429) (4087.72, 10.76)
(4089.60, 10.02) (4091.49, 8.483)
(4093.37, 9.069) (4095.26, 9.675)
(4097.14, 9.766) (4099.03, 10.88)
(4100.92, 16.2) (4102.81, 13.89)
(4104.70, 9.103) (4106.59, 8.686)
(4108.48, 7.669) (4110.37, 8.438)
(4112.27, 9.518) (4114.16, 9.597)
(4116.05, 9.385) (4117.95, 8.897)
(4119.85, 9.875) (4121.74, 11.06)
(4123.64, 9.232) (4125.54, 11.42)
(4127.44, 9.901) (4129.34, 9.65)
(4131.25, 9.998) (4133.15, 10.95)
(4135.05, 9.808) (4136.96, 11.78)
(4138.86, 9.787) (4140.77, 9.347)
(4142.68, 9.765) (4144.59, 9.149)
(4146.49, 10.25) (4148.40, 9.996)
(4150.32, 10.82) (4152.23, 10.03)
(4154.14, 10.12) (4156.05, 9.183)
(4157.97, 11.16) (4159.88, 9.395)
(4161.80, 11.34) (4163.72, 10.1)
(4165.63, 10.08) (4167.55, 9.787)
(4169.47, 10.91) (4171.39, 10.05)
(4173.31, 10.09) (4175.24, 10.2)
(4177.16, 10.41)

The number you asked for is 11.8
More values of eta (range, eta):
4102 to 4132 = 12.1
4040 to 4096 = 11.6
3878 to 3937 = 12.0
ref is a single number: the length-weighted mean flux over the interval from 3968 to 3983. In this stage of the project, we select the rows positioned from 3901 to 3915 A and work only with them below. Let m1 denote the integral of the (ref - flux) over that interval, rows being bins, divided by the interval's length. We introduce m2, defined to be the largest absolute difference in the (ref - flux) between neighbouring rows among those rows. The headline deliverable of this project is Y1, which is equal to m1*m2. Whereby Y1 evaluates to -3.3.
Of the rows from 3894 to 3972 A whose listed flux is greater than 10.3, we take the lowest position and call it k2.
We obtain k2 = 3898.35 A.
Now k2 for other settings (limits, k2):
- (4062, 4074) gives 4063.32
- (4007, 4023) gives 4007.57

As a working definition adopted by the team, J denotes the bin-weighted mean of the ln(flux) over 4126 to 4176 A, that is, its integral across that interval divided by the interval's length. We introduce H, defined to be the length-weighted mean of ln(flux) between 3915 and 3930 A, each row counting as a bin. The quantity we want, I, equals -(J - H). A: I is 0.00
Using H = 2.32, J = 2.32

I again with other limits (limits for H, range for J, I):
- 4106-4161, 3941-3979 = 0.05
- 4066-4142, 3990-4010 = -0.04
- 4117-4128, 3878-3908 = 0.05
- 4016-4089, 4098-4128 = 0.04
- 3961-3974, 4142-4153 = -0.13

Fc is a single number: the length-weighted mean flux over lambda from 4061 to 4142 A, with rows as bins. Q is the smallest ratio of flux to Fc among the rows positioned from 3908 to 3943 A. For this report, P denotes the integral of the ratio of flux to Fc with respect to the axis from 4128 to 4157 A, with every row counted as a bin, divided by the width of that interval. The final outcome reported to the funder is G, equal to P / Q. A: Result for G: 1.37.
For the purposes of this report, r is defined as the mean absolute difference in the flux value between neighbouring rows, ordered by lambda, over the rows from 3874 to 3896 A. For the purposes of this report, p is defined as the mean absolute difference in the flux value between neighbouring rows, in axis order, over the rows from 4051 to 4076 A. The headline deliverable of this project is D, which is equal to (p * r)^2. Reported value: 0.8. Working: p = 0.6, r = 1.5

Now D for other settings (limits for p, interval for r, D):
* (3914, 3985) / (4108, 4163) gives 1.4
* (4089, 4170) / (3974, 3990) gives 1.4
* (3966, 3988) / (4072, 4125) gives 3.7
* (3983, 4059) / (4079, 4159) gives 0.7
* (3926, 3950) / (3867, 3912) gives 2.7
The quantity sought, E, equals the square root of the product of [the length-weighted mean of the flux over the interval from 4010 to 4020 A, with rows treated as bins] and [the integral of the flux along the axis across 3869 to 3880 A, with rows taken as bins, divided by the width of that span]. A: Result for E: 10.5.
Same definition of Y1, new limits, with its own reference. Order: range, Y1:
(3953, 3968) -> -0.6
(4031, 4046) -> -1.3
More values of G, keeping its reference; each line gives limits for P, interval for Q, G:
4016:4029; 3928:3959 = 1.44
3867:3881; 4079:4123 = 1.46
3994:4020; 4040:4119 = 1.34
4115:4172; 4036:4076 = 1.04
